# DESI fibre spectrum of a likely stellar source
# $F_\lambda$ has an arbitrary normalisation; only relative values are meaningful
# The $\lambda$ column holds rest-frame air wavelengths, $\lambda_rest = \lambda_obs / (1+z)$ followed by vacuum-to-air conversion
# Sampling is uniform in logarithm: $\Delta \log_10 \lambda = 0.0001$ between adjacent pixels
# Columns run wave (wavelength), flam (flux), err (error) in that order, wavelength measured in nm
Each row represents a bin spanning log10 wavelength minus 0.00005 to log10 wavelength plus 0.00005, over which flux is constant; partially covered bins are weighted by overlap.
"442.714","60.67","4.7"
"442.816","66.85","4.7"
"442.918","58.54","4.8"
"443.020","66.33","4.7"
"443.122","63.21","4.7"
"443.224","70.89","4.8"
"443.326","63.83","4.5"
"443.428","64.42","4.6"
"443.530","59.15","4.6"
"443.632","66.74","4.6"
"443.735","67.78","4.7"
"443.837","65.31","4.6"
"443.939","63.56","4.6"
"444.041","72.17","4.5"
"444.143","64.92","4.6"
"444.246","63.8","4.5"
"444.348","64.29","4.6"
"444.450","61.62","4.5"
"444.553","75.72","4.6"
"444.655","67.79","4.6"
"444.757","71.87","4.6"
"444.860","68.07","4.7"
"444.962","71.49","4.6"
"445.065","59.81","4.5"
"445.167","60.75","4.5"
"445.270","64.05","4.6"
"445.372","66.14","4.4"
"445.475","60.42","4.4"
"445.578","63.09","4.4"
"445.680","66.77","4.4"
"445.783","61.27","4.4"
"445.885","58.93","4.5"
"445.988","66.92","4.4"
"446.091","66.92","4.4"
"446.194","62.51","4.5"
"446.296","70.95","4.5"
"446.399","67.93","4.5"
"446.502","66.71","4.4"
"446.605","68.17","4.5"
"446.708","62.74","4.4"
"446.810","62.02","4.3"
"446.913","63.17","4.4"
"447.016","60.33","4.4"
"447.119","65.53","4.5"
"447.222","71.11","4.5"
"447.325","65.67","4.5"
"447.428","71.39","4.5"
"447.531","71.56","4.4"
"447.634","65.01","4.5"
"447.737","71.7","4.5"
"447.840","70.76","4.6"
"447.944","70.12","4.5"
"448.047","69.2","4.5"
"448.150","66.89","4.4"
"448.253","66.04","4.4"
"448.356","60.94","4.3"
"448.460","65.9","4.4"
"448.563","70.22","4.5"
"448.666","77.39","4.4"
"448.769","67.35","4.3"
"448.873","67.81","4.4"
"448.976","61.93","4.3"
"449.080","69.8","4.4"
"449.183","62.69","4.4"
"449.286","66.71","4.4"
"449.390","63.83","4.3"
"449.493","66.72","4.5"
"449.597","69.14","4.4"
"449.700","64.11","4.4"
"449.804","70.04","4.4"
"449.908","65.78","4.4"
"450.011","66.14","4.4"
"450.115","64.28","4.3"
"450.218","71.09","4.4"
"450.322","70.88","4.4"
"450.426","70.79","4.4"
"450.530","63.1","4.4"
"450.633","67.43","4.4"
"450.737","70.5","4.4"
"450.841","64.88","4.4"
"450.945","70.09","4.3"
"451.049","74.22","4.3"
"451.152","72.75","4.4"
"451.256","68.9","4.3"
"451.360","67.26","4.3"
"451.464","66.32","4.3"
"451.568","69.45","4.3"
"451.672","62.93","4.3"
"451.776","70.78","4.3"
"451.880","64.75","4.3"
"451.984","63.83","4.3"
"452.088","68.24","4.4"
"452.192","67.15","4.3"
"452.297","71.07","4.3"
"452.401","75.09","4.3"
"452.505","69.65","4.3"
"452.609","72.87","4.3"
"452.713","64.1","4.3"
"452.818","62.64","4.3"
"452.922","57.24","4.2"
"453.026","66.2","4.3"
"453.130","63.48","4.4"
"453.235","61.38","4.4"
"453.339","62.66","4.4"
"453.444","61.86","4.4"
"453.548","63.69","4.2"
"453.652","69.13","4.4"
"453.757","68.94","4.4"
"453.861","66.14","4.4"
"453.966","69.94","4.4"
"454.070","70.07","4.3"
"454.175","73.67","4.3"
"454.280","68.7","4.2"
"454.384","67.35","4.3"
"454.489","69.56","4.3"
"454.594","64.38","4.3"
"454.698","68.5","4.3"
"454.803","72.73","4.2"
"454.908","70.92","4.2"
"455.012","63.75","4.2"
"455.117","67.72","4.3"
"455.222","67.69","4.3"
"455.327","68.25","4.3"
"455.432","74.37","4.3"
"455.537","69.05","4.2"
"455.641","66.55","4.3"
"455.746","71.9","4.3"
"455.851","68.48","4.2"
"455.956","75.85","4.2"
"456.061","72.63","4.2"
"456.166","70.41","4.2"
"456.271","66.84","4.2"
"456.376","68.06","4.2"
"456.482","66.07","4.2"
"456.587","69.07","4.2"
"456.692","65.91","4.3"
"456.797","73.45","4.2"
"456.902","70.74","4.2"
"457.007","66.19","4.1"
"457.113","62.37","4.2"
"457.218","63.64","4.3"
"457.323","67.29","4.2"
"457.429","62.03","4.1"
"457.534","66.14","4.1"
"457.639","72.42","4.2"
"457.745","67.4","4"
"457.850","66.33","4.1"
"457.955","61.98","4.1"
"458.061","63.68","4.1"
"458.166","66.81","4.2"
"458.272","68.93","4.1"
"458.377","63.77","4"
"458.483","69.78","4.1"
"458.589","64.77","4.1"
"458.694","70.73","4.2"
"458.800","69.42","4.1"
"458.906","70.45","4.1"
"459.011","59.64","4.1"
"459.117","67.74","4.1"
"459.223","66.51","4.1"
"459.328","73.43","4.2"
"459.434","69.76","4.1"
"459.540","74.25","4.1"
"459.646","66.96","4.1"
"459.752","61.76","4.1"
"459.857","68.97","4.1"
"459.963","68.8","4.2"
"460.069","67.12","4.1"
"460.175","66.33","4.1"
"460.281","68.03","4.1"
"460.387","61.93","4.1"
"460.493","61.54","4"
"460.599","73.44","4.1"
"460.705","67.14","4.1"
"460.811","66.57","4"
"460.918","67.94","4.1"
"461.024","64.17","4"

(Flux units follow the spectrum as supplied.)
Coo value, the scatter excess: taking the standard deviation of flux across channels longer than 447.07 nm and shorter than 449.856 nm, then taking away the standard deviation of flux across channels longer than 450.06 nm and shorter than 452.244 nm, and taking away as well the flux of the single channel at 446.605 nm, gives -67.8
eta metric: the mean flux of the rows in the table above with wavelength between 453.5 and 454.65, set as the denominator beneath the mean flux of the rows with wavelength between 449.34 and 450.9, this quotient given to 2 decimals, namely 0.98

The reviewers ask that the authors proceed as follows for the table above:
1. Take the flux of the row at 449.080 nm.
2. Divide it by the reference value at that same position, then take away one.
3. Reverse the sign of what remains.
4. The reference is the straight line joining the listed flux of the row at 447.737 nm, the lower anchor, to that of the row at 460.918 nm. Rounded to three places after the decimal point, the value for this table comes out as 0.021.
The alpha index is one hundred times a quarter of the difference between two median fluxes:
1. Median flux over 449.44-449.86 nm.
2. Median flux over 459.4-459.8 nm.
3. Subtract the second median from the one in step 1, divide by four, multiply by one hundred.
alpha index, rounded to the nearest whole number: -11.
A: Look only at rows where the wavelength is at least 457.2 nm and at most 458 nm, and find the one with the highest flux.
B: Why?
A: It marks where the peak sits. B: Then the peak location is 457.639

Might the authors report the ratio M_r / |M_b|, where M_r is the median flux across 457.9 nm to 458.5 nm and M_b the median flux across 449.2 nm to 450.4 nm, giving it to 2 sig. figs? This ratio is 0.98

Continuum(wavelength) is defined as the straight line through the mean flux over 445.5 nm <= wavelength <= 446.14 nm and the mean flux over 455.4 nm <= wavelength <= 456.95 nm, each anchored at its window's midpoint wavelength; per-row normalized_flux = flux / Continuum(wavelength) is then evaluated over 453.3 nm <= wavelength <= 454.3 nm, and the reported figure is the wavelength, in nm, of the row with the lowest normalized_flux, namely 453.444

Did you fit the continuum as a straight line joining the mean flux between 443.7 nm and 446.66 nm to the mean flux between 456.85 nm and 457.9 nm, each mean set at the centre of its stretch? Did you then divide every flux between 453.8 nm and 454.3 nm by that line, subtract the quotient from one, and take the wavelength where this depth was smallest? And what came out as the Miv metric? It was 454.175 nm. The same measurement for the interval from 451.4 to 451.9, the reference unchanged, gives 451.776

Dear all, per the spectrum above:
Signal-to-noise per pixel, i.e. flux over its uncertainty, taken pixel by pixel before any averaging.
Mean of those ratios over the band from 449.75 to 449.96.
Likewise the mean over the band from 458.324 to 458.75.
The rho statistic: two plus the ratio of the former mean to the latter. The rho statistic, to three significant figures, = 2.94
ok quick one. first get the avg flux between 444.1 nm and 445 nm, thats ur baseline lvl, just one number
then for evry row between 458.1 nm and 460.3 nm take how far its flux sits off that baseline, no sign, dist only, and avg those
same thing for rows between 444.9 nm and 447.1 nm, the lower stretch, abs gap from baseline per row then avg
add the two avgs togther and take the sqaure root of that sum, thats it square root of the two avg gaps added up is 2.58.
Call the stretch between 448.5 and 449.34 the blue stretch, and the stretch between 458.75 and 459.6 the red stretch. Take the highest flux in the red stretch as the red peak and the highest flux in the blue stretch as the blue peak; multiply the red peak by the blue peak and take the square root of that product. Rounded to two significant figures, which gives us 76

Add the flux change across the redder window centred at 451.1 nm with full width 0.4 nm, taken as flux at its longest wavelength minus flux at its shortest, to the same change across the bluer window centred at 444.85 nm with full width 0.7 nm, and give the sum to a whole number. -16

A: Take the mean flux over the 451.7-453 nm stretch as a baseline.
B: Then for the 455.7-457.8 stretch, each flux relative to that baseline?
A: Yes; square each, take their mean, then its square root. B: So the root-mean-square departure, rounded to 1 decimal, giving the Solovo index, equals 3.8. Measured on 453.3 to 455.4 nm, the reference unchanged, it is 3.2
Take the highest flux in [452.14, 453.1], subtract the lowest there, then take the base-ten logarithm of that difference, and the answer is 1.25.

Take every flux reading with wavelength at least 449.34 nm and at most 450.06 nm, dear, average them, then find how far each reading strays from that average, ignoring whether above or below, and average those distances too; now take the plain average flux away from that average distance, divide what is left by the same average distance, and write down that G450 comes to -36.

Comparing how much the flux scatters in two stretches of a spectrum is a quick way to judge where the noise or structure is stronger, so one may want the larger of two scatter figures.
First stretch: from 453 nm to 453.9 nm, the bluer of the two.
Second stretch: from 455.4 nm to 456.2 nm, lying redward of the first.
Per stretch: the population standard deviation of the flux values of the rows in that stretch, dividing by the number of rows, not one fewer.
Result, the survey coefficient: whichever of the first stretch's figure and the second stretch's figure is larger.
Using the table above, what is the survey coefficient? 2.9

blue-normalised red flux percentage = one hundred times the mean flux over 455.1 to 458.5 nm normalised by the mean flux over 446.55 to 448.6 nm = 102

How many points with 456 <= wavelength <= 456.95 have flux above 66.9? 6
